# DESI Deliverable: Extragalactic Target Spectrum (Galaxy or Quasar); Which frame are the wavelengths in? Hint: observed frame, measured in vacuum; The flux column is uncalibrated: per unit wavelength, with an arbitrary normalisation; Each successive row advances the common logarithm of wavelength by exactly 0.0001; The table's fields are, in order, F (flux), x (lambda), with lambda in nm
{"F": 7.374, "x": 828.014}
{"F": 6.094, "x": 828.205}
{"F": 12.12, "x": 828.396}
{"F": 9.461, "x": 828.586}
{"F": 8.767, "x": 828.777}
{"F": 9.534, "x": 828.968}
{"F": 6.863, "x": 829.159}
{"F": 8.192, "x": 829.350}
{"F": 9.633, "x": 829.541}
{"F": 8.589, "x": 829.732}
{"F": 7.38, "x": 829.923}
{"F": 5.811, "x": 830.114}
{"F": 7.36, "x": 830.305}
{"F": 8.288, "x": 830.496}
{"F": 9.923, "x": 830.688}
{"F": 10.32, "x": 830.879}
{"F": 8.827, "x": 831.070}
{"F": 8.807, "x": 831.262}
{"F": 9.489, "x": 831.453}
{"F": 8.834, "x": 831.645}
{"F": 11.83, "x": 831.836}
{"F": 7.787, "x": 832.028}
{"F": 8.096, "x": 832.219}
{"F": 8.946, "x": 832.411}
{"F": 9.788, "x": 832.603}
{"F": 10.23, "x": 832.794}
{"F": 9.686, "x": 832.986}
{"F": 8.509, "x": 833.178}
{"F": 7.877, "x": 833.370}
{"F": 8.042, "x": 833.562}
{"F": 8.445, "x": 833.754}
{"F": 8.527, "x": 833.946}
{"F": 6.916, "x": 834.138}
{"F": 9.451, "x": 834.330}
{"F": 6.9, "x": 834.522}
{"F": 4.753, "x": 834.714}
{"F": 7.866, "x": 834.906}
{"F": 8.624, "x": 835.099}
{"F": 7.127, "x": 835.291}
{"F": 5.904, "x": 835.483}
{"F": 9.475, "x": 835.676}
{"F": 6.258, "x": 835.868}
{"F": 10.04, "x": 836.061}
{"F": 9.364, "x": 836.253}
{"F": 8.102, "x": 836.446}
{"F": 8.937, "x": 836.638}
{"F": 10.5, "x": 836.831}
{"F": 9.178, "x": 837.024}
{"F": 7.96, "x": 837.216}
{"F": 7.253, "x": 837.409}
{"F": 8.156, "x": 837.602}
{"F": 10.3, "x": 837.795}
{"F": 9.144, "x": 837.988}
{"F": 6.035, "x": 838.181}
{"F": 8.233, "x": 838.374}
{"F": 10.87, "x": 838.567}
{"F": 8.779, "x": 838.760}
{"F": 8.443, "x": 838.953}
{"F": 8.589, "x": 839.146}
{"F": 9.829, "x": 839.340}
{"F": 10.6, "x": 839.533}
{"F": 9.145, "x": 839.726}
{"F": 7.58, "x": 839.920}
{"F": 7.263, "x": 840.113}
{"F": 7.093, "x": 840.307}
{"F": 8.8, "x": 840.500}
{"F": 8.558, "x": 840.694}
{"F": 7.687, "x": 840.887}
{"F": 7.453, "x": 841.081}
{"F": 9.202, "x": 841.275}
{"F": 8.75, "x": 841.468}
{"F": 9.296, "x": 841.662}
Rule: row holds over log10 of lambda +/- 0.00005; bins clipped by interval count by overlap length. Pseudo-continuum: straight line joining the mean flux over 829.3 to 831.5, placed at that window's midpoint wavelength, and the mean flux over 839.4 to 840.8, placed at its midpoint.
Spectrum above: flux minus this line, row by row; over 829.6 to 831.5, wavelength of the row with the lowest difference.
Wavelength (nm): 830.114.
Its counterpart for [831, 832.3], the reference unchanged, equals 832.028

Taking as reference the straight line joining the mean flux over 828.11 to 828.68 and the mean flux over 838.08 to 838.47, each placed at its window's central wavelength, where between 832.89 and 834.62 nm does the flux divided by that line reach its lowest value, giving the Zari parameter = 834.138 nm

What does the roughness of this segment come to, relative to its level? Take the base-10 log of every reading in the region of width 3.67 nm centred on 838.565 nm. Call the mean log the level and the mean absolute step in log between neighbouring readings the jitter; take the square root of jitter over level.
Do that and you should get 0.265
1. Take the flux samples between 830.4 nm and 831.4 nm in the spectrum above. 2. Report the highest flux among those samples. 10.32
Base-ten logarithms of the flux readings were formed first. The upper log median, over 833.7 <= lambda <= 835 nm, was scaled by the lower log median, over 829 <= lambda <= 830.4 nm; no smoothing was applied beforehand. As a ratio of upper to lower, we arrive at 1.03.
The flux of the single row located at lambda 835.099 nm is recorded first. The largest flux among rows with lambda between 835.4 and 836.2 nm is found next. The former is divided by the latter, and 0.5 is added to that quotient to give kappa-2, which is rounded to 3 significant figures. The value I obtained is 1.36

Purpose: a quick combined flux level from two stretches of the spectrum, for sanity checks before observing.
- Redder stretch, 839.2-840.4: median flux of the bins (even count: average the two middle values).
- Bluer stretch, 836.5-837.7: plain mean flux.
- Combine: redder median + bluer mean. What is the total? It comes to 17.0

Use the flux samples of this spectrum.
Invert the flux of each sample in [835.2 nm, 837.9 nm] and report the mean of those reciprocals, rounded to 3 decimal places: 0.122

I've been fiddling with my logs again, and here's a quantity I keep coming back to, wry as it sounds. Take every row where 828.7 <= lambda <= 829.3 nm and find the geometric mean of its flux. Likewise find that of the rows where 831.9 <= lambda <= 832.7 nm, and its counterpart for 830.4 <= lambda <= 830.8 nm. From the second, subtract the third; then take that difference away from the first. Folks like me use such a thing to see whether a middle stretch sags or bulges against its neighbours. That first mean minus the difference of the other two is 8.8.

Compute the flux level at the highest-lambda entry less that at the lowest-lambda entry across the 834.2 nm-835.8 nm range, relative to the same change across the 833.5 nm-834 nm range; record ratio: 0.05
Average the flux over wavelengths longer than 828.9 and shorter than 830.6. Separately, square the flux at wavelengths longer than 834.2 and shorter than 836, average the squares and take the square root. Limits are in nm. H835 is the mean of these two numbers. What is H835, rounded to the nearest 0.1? 7.7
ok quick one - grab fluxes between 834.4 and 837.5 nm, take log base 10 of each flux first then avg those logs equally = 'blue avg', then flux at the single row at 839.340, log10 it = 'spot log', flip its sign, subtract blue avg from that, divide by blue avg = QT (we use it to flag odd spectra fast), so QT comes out -2.11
